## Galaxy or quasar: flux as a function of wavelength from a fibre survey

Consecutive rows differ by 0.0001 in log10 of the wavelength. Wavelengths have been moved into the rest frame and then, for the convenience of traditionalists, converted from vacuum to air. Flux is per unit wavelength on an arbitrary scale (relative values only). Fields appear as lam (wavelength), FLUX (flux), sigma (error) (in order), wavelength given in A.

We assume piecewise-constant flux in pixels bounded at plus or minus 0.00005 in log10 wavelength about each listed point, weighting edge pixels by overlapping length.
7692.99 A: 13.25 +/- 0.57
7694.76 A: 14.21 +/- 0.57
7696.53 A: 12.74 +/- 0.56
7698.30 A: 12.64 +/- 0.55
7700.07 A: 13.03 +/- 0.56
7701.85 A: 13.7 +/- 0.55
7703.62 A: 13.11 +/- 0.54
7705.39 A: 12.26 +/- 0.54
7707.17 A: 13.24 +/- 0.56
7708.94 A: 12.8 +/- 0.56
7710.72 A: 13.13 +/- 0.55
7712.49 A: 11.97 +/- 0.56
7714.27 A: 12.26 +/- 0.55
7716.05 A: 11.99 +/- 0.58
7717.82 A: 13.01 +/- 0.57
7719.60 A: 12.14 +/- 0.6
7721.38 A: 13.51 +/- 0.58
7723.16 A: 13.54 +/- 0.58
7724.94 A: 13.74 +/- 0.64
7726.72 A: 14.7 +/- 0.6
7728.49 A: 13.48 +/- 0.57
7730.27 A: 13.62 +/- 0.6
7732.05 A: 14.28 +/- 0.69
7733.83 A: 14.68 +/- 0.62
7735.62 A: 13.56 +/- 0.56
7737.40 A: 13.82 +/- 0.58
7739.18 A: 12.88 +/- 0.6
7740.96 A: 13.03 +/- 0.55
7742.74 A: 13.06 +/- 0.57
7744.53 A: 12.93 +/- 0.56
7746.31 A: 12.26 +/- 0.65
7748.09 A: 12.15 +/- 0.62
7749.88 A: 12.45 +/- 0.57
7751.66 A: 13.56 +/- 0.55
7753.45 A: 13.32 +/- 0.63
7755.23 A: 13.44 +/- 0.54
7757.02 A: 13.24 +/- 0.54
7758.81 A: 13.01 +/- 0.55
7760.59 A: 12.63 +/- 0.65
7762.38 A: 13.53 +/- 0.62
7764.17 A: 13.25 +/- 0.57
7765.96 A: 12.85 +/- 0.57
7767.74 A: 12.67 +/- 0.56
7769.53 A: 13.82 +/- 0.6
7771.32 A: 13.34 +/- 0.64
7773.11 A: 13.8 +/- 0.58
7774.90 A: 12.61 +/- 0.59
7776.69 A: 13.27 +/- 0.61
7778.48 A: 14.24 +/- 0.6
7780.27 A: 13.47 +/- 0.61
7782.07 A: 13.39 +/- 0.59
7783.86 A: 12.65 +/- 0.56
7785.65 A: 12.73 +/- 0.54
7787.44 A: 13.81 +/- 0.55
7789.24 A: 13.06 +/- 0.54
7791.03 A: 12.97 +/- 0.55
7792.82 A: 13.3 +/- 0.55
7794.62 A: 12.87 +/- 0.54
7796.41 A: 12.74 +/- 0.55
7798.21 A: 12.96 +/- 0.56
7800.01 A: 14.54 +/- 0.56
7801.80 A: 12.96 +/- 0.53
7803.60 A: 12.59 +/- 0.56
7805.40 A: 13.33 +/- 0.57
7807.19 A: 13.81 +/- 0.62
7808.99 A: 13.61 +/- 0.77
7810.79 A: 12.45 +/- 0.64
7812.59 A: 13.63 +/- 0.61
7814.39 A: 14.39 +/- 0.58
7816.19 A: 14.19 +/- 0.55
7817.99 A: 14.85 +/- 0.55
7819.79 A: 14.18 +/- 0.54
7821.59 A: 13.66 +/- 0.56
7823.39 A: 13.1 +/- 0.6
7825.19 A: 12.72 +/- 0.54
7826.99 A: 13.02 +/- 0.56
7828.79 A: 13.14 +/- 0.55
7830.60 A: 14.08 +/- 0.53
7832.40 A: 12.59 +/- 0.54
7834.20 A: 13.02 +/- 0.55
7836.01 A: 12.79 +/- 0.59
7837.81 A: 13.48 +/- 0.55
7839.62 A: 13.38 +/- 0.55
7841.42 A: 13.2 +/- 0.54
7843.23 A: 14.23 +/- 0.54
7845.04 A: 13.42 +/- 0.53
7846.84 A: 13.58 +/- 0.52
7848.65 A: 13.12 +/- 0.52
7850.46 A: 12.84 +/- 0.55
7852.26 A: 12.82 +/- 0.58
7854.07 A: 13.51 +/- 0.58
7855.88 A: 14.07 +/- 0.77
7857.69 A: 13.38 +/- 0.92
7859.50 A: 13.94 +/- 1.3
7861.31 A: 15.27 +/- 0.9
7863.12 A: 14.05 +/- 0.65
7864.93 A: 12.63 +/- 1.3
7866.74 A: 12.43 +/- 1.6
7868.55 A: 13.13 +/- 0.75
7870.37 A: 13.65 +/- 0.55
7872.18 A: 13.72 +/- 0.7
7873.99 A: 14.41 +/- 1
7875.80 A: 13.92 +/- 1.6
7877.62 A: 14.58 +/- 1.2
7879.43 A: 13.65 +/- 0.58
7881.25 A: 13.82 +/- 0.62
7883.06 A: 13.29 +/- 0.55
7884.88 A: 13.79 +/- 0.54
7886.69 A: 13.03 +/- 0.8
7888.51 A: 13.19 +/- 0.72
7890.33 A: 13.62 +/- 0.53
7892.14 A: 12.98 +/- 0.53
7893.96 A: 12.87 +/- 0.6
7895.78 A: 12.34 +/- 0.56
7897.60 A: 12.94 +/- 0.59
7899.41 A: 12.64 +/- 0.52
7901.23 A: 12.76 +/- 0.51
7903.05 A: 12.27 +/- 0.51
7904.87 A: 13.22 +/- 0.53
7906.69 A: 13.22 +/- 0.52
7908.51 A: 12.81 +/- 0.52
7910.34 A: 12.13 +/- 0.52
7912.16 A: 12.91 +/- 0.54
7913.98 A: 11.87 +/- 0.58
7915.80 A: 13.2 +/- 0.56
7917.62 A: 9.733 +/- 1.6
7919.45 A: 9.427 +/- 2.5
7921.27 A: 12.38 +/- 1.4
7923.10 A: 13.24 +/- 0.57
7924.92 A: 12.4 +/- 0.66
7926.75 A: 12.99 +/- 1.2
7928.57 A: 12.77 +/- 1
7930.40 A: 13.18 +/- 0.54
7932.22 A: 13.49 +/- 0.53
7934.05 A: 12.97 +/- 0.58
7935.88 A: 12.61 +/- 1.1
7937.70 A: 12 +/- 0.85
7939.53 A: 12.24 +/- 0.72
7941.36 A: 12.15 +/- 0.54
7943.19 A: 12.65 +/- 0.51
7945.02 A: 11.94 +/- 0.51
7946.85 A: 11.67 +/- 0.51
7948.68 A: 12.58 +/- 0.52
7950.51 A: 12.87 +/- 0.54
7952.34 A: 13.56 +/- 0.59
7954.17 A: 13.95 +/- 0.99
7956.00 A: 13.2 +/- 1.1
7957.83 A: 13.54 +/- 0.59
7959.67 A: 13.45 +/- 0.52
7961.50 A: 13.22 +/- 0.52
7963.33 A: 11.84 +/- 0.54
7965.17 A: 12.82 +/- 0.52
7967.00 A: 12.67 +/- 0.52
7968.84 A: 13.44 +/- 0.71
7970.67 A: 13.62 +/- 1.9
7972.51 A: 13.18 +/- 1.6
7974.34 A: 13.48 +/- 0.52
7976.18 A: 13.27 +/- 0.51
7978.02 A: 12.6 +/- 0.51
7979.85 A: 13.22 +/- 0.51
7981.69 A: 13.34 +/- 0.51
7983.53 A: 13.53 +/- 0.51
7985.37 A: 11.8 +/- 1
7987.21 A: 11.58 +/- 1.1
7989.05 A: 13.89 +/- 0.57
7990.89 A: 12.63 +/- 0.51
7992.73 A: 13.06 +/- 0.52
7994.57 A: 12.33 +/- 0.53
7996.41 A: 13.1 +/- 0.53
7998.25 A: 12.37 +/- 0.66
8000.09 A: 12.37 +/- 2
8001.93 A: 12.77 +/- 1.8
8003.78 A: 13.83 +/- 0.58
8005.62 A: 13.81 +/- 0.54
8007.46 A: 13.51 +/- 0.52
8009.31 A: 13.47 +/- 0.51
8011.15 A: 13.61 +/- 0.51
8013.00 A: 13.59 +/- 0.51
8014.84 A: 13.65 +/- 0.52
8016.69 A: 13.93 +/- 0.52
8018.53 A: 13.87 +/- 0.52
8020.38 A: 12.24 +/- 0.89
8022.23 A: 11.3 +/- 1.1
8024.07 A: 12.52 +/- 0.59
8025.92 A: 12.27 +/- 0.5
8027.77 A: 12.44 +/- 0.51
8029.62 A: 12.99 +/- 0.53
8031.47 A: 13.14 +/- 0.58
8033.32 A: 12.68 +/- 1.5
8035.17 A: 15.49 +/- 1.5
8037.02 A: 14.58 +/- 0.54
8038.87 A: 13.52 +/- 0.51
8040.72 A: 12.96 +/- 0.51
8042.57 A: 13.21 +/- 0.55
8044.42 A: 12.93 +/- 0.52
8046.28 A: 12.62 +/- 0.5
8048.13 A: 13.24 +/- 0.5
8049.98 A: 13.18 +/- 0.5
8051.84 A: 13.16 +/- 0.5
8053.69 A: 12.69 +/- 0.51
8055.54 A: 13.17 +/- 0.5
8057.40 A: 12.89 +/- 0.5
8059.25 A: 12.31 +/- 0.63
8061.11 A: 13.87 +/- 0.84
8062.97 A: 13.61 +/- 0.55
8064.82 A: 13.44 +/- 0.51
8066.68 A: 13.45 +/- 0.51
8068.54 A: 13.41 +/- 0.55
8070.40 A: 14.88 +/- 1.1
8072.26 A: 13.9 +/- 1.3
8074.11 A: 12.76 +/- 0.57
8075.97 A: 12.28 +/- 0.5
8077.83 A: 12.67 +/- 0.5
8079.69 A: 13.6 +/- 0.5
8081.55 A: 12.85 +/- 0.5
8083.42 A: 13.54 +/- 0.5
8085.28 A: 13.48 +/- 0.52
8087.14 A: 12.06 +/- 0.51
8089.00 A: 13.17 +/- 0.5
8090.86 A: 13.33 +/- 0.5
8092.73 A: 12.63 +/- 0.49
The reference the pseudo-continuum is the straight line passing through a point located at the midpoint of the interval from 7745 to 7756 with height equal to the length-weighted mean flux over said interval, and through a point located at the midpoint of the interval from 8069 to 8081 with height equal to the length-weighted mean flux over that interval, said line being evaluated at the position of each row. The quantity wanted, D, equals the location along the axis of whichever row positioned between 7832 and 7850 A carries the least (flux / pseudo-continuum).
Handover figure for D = 7832.40 A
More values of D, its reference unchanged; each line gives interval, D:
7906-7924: 7919.45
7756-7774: 7760.59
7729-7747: 7746.31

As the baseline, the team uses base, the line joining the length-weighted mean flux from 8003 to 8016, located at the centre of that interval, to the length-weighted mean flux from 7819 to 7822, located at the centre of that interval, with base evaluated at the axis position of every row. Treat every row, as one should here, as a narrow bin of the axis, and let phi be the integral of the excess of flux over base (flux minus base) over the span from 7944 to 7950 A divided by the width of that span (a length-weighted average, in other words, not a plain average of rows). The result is -1.6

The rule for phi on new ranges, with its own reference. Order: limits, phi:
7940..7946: -1.5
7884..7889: -0.5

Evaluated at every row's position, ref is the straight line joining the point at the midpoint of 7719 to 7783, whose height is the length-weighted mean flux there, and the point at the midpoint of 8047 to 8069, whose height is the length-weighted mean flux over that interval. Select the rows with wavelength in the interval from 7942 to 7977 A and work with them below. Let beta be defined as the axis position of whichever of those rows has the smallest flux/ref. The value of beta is 7946.85 A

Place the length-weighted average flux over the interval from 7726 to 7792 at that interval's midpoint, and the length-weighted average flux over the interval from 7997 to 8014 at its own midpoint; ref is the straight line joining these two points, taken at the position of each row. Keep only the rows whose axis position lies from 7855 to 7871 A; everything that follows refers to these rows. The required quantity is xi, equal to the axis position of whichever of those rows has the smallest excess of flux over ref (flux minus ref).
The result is 7866.74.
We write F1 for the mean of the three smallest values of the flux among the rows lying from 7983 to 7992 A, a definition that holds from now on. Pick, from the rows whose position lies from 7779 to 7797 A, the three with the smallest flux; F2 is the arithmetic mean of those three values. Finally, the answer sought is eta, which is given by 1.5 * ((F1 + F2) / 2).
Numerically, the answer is 18.5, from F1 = 12.0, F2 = 12.7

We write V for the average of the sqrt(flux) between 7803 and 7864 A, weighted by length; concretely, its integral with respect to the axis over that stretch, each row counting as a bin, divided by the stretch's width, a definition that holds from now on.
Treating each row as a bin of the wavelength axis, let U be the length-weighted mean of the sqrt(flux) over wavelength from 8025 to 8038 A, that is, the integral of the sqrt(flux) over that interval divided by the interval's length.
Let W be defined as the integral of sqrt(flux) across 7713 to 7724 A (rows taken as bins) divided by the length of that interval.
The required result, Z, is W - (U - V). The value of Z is 3.58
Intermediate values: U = 3.65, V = 3.68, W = 3.56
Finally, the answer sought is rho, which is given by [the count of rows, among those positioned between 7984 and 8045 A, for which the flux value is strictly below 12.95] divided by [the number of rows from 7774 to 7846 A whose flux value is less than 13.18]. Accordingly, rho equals 0.8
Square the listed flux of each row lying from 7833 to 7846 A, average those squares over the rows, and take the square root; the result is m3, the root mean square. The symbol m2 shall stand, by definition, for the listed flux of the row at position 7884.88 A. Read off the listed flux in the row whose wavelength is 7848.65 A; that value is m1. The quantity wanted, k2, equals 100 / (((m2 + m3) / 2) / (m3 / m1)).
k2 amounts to 7.50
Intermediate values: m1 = 13.12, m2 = 13.79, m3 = 13.4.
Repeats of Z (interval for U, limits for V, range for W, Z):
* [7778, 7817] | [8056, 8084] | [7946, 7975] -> 3.61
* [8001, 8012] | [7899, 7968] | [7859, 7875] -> 3.57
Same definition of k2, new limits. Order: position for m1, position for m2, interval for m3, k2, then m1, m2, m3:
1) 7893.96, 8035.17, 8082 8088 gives 7.10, 12.87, 15.49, 13.0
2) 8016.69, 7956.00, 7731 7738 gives 7.41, 13.93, 13.2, 14.1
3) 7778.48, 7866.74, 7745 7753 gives 7.08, 14.24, 12.43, 12.6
